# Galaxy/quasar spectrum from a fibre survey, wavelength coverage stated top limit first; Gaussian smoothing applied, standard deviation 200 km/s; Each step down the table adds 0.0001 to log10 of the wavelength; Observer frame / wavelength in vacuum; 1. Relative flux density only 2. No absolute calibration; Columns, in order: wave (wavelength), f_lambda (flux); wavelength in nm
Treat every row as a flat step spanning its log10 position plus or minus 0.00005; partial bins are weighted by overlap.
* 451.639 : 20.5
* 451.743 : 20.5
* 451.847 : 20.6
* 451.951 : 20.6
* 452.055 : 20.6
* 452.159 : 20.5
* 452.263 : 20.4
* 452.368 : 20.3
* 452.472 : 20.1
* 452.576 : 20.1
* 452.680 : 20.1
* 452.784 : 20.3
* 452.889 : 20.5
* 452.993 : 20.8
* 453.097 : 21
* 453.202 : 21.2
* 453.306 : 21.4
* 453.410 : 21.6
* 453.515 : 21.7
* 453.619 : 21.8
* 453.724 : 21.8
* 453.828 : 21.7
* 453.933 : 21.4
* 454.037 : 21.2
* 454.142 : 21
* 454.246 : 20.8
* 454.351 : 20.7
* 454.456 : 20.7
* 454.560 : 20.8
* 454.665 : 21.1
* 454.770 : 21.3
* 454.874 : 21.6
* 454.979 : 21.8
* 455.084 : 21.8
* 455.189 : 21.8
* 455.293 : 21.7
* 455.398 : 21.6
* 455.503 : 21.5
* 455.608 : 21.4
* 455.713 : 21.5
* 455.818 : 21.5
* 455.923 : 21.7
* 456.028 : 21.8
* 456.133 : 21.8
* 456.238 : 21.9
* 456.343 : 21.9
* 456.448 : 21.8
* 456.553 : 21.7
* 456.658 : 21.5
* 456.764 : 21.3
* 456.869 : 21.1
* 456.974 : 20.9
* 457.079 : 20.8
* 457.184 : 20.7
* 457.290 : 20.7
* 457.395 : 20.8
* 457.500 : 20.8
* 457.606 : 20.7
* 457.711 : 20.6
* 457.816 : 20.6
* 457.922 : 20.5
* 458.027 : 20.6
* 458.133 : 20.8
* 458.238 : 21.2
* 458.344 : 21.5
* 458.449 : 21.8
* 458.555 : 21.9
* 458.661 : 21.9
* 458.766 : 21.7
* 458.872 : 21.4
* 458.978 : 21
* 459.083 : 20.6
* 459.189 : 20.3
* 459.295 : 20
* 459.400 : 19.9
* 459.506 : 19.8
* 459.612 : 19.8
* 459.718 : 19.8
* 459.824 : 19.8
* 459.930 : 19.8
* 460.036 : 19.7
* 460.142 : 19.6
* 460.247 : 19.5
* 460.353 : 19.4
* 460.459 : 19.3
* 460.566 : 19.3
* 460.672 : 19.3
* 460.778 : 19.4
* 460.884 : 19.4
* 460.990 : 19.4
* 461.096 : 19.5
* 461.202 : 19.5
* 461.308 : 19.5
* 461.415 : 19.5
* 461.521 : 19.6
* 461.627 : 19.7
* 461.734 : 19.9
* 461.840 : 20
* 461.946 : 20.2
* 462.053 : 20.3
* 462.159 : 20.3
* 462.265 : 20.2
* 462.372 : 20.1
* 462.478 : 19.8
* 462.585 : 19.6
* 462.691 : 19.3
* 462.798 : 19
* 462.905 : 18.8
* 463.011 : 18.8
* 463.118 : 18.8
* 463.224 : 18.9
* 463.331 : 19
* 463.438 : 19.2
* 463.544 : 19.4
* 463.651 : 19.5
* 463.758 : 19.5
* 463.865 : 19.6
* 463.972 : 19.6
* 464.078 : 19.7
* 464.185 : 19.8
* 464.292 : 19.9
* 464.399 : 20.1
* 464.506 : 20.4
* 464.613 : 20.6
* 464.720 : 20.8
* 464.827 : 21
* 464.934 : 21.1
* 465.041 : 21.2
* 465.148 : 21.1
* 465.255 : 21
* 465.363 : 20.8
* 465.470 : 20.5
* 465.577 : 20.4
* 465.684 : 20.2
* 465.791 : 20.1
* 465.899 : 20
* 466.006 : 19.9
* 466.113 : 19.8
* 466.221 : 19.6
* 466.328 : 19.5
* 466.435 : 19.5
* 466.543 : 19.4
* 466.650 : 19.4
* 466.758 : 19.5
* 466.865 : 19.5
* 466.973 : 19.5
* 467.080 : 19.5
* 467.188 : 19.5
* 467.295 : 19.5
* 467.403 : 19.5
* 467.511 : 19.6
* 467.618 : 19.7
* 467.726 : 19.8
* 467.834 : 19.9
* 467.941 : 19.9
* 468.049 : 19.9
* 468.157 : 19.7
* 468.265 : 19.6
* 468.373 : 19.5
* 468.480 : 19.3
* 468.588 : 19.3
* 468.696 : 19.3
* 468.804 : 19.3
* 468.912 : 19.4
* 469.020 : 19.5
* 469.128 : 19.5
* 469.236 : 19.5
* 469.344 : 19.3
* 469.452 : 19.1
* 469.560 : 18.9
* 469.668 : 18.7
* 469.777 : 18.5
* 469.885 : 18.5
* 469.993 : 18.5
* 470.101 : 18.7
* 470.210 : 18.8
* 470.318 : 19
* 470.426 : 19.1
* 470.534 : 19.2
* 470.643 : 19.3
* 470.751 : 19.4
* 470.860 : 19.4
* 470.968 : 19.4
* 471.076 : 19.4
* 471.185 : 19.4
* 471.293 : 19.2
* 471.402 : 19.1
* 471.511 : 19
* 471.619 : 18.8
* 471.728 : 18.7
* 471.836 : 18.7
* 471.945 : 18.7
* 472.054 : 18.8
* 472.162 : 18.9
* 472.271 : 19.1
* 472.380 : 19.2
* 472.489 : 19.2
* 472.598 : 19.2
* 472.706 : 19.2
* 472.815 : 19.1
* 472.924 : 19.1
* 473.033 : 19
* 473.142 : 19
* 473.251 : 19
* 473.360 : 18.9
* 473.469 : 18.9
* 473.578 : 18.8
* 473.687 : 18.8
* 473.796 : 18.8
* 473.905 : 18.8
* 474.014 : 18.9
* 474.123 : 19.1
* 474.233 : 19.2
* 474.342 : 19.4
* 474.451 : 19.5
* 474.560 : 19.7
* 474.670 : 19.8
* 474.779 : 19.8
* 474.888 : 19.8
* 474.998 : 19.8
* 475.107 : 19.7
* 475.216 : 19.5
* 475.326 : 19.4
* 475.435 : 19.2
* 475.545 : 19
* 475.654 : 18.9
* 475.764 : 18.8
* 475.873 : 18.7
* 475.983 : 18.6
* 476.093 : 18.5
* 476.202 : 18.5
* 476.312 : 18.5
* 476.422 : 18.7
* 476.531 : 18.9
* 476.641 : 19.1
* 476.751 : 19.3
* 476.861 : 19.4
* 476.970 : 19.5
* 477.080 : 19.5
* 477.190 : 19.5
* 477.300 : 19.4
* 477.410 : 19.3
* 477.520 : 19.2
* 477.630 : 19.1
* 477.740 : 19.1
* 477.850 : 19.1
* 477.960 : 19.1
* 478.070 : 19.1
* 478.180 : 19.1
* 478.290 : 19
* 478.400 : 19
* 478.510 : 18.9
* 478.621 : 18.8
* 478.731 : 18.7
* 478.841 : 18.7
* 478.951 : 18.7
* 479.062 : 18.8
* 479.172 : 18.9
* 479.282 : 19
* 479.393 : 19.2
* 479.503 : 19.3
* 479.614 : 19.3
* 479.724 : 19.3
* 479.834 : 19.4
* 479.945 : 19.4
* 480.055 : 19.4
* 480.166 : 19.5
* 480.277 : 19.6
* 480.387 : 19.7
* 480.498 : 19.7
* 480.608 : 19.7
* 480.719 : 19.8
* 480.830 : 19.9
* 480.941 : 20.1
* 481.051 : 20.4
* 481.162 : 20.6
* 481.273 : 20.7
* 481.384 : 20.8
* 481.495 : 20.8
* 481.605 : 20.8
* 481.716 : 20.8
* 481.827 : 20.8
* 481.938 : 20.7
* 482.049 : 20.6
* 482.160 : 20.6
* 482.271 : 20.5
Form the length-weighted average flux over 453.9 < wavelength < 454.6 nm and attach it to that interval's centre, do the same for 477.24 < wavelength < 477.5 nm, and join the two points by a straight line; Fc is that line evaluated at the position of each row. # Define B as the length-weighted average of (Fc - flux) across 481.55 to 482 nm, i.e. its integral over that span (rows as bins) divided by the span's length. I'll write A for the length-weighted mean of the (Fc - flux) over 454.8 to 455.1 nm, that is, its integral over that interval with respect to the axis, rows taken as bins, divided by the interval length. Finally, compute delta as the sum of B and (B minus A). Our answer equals -2.7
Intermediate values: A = -0.8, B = -1.8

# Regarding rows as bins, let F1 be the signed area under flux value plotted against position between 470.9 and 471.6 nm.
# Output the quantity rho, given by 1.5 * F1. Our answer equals 20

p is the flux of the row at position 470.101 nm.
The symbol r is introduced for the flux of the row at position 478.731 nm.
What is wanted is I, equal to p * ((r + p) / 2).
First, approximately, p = 18.7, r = 18.7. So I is 350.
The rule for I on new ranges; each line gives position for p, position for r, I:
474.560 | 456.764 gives 404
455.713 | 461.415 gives 441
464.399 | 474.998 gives 401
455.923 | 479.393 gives 444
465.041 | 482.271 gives 442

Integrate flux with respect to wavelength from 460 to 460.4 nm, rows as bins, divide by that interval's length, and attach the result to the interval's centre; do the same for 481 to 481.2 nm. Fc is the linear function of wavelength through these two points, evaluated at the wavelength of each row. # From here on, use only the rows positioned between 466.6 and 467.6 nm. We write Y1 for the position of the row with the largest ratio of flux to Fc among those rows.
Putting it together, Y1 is 467.511 nm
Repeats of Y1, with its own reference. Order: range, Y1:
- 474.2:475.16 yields 474.670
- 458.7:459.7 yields 458.766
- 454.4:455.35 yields 454.979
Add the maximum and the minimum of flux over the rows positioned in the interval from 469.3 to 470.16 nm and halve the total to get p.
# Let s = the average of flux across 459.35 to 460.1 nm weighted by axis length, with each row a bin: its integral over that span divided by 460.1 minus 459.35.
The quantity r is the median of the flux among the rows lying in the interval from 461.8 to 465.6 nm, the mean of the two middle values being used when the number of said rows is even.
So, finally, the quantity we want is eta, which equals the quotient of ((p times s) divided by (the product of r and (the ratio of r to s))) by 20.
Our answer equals 0.93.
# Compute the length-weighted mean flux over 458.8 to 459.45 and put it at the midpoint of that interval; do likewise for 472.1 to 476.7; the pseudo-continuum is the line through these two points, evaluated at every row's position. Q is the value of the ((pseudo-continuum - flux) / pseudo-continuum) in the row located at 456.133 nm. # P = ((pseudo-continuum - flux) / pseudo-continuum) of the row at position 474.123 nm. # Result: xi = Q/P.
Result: -39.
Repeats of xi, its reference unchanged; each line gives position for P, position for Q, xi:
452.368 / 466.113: 0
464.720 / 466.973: 0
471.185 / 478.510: -30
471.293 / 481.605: -13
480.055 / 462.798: -1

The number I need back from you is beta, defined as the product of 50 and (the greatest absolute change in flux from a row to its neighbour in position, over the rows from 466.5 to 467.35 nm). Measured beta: 5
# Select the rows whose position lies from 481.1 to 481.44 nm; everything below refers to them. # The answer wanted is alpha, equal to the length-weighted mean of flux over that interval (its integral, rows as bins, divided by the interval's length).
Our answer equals 20.6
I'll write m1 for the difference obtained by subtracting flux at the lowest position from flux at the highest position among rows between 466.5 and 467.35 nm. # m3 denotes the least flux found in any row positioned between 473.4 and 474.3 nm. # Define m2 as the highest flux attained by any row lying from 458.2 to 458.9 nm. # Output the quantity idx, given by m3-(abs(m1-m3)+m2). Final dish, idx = -21.8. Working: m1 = 0.1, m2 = 21.9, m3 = 18.8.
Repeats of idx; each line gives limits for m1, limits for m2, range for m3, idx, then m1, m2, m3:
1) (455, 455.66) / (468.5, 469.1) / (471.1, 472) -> -19.9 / -0.4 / 19.5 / 18.7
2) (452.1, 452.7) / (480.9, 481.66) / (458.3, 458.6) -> -21.2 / -0.4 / 20.8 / 21.5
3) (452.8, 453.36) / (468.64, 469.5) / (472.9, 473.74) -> -18.6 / 0.9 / 19.5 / 18.8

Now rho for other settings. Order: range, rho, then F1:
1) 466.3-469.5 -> 94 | 62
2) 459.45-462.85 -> 100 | 67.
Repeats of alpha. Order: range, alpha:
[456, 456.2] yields 21.8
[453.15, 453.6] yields 21.5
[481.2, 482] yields 20.8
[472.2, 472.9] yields 19.1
